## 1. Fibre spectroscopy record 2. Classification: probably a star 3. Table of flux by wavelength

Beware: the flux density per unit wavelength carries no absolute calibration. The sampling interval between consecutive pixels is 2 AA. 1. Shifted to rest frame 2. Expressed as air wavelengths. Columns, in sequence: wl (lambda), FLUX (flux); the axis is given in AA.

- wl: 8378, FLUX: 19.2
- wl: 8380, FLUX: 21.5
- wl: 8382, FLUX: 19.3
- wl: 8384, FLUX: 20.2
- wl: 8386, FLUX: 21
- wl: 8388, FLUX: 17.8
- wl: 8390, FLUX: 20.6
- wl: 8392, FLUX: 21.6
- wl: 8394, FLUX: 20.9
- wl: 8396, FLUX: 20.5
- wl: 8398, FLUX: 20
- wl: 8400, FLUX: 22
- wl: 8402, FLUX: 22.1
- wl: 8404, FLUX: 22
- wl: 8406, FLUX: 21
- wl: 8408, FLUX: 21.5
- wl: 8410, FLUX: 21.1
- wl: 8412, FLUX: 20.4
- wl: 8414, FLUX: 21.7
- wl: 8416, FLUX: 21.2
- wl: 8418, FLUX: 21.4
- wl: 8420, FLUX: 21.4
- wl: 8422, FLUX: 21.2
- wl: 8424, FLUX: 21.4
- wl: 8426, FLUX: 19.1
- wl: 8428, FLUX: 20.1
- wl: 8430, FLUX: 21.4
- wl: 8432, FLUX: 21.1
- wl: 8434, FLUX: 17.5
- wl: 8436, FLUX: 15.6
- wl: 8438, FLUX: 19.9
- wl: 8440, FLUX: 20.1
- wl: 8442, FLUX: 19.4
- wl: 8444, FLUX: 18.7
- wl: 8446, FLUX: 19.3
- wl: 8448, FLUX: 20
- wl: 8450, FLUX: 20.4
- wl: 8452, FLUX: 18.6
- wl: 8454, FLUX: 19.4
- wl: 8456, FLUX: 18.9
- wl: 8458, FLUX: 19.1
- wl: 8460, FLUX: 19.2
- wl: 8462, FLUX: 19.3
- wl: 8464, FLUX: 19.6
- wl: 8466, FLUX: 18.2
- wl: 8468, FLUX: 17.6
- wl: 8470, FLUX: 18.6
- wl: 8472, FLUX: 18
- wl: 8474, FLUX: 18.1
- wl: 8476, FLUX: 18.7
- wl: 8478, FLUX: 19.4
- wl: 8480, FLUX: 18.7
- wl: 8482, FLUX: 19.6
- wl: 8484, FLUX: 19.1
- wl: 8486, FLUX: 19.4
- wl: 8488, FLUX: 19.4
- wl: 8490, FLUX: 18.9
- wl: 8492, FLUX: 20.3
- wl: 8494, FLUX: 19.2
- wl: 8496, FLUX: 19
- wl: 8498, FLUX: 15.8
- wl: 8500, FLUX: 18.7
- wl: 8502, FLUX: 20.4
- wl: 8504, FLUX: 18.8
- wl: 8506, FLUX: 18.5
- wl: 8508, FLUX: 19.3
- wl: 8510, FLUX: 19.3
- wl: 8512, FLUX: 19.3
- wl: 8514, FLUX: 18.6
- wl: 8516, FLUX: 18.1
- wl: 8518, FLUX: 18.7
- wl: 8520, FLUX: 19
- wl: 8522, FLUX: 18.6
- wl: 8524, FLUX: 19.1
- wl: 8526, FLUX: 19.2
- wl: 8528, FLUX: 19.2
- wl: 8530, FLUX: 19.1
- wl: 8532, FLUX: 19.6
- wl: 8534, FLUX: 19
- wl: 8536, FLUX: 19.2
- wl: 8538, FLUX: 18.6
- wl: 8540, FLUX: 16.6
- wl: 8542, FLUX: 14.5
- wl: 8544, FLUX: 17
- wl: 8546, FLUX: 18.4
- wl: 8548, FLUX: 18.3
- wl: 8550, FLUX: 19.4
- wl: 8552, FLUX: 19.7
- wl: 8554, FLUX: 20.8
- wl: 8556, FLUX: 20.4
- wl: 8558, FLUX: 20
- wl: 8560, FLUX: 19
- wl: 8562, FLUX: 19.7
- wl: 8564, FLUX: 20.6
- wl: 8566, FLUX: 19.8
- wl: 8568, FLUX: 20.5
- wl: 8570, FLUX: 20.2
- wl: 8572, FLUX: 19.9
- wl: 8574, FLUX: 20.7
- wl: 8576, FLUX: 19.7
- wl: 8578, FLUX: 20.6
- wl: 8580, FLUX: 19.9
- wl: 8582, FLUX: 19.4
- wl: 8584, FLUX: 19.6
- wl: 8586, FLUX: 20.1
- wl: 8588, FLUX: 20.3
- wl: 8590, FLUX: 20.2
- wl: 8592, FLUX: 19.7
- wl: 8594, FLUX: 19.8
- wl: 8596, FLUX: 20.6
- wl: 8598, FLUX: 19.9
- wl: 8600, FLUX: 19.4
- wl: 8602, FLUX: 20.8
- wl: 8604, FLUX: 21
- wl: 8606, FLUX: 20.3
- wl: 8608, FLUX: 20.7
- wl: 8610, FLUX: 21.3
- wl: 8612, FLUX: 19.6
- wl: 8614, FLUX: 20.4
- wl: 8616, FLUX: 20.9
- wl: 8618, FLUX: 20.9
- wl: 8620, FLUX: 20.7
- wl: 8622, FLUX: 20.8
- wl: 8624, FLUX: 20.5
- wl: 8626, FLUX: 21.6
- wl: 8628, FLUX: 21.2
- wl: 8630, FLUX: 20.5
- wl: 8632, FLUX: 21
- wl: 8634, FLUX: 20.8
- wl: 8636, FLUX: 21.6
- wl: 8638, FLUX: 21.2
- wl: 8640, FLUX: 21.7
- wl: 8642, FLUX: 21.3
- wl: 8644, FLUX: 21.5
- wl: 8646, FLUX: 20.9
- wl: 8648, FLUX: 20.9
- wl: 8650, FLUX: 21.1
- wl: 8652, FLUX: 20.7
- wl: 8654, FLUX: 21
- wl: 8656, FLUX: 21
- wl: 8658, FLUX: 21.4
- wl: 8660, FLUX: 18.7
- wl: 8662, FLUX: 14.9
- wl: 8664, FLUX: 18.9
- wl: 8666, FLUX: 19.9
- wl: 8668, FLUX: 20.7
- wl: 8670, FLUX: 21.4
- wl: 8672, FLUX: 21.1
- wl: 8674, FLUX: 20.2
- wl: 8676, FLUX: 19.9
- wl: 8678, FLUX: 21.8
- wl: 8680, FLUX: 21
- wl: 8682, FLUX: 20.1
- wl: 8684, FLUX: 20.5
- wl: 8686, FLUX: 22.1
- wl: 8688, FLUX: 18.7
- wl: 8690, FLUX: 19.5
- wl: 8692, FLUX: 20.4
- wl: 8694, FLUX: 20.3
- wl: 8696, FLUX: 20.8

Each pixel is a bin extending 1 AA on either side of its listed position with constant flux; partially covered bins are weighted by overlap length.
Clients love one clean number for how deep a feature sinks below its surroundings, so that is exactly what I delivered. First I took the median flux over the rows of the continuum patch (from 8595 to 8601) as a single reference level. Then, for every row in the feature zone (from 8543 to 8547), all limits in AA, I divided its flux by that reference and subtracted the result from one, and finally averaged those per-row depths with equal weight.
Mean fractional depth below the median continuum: 0.11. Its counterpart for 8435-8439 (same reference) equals 0.11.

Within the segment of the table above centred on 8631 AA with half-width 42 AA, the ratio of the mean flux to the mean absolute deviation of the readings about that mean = 29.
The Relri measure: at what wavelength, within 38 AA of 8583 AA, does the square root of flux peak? 8610 AA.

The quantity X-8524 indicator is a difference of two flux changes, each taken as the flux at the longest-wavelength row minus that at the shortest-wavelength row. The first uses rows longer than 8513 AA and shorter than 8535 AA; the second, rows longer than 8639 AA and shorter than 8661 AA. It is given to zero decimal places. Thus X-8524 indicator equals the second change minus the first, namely -3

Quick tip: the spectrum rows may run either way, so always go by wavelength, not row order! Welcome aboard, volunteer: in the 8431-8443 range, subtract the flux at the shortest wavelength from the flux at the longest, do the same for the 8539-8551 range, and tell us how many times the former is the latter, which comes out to -1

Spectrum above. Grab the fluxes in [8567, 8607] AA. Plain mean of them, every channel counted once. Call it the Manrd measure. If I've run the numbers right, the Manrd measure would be 20.1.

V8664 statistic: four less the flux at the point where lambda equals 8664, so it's -14.9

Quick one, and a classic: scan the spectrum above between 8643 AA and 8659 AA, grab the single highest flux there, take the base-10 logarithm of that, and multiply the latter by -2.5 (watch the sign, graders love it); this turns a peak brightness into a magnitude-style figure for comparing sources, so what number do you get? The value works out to -3.33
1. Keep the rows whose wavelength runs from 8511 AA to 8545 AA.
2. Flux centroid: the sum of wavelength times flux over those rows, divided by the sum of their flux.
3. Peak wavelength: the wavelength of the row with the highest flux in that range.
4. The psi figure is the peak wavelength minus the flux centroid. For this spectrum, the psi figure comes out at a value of 4.3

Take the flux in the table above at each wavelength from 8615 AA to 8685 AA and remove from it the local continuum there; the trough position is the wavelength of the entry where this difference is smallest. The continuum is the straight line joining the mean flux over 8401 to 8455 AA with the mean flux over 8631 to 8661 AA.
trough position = 8662 AA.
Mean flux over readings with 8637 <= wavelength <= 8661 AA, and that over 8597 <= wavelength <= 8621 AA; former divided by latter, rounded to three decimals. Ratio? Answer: 1.022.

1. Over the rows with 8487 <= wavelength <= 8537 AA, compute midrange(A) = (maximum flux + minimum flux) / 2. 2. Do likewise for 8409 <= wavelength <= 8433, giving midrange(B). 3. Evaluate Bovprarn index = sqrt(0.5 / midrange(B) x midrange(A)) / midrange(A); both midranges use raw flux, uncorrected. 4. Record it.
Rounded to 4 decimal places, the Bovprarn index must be 0.0368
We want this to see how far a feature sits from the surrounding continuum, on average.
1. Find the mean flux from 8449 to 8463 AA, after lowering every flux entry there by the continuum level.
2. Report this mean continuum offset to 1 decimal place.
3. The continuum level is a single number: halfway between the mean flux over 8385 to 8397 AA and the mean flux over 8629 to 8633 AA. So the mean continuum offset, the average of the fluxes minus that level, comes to -1.3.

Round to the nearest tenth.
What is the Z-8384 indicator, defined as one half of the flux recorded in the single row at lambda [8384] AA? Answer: 10.1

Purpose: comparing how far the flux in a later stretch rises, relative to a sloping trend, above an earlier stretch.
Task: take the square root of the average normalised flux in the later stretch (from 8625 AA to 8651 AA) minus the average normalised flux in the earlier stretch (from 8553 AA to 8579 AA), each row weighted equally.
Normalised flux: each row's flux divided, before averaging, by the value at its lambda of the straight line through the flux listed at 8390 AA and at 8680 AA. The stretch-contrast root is 0.211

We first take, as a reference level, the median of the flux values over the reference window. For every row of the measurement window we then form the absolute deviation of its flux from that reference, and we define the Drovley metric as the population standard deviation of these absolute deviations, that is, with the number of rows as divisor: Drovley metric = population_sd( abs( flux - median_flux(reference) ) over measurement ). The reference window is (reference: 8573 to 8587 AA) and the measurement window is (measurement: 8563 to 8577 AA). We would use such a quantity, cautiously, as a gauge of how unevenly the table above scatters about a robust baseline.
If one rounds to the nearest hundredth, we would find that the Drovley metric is 0.29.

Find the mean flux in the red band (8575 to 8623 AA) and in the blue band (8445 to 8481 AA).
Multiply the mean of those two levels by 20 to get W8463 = 392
